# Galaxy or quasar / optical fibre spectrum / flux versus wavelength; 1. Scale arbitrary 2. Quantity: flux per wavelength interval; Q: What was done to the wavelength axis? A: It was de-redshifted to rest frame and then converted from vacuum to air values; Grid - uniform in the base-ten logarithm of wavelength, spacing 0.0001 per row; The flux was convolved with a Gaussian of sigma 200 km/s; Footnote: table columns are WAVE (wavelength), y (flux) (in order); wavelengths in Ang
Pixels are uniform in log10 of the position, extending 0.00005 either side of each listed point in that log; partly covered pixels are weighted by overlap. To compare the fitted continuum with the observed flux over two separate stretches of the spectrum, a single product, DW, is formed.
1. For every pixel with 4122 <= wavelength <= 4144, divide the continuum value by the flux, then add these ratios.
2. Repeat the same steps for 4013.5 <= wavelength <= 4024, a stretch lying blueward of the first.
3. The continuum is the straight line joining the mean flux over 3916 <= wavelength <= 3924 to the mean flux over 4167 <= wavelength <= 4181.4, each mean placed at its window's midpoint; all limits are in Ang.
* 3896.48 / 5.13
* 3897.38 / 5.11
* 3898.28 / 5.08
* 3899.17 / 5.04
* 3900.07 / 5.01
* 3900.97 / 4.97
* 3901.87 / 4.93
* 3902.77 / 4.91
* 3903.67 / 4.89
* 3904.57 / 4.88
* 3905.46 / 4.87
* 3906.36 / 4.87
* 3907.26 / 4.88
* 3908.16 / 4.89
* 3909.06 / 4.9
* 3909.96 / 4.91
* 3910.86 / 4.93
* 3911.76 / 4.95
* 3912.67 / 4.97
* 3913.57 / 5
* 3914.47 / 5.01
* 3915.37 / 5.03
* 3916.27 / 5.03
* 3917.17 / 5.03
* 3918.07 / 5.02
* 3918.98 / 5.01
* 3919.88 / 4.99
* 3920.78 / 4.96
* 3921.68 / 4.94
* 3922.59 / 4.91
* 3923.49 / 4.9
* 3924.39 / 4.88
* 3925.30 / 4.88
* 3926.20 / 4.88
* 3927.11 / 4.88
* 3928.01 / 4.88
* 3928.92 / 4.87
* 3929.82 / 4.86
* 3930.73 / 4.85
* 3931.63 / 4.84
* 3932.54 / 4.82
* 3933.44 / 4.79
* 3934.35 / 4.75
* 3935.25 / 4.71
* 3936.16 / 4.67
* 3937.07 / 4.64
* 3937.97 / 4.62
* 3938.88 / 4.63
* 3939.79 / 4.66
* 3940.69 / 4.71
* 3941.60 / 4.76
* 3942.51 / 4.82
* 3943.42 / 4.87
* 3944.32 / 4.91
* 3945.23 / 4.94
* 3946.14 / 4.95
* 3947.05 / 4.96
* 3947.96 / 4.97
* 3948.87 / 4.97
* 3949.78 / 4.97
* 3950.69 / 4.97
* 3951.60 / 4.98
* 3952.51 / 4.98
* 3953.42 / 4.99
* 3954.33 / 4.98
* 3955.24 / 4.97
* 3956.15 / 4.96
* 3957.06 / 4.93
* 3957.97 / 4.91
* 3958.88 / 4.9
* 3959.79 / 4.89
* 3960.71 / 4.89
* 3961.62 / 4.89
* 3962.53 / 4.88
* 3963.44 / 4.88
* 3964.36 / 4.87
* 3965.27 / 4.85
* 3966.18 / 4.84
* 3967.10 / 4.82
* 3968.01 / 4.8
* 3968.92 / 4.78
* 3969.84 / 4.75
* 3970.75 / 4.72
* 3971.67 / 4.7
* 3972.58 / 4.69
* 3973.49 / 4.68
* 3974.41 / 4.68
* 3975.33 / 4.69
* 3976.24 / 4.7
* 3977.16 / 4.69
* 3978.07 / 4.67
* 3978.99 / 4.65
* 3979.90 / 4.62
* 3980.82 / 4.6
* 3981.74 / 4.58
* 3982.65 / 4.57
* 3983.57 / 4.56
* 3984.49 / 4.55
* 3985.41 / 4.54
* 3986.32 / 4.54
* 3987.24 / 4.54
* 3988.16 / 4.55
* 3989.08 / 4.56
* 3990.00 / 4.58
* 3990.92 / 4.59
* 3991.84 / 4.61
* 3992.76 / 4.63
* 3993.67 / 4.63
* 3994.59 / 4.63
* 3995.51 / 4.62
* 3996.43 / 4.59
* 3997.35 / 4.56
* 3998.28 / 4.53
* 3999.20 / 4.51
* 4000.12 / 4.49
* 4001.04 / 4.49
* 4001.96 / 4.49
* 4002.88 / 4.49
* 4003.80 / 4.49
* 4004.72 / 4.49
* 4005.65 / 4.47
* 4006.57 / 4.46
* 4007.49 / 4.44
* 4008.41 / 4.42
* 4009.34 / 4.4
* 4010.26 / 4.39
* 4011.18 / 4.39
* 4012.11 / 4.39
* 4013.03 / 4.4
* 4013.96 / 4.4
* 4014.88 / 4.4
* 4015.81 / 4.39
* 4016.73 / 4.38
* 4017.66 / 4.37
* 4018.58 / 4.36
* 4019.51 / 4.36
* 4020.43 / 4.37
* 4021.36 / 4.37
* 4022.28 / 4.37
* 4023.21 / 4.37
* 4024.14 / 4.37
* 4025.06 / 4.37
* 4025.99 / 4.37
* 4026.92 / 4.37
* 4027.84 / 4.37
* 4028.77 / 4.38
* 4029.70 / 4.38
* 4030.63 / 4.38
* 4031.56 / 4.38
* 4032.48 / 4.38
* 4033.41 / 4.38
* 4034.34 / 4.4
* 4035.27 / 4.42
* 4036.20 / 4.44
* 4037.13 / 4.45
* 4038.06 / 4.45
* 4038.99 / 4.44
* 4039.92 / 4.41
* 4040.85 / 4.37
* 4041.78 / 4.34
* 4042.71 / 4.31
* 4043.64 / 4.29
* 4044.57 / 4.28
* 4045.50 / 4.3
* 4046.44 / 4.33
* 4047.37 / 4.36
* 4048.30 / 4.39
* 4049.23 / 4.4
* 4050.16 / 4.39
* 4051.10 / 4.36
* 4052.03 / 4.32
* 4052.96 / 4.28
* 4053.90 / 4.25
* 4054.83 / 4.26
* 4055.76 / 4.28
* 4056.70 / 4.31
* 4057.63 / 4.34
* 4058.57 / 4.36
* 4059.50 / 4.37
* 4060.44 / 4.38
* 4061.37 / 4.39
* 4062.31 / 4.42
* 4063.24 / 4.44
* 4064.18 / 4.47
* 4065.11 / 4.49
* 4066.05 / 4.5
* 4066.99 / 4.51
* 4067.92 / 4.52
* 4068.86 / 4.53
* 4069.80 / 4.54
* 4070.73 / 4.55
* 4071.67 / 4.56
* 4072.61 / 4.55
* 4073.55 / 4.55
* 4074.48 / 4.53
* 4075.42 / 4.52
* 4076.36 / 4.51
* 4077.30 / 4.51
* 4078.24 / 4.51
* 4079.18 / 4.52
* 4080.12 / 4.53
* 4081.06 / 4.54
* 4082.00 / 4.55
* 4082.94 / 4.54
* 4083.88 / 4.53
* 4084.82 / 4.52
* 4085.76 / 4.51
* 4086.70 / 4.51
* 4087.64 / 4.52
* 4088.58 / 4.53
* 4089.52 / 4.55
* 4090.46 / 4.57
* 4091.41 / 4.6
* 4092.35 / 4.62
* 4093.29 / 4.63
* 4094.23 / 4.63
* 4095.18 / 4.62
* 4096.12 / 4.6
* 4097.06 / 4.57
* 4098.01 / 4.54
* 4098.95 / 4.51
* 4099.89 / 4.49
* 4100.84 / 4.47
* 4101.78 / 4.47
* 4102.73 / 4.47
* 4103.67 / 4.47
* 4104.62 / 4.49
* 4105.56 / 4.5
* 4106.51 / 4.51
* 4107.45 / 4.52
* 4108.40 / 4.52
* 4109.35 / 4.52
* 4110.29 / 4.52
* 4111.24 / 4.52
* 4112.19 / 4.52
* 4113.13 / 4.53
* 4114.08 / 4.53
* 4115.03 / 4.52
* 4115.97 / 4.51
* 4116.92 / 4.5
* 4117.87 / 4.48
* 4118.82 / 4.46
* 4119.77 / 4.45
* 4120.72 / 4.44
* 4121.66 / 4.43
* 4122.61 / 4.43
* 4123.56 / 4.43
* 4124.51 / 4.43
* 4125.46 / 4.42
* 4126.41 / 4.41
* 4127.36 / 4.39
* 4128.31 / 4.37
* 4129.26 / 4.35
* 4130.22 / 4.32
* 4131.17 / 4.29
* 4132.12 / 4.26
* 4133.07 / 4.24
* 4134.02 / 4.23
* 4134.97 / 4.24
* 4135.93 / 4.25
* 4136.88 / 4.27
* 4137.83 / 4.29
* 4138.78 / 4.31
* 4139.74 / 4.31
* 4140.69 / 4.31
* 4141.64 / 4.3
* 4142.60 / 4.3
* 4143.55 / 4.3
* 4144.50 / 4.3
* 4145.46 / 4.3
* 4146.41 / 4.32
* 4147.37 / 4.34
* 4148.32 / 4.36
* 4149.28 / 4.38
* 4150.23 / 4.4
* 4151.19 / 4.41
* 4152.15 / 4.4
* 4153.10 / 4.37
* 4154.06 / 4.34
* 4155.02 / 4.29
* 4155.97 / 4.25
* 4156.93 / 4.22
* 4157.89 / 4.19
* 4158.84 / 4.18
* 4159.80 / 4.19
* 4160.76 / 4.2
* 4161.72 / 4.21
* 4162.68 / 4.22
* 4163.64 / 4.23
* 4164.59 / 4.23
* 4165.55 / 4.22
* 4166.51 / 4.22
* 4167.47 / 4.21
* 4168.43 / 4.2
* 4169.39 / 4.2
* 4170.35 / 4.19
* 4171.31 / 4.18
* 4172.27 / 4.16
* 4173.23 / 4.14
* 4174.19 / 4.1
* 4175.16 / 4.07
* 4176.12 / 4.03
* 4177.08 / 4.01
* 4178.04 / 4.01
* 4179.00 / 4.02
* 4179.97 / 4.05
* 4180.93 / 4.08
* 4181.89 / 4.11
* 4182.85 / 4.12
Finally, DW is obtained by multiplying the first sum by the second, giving 264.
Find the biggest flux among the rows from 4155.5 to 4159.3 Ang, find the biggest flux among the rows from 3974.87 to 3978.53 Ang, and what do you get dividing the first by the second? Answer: 0.90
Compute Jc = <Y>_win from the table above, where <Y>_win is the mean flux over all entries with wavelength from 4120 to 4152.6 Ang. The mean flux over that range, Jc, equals 4.34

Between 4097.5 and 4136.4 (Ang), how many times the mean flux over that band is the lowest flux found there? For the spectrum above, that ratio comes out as 0.953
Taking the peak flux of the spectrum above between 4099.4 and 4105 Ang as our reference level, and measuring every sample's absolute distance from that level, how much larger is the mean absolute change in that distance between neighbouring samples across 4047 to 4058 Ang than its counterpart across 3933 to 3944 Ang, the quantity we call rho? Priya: -0.013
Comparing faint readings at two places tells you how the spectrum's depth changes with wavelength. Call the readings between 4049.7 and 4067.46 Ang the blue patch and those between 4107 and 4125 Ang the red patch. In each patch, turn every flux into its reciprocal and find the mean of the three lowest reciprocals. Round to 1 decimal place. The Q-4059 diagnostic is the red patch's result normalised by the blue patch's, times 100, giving 99.4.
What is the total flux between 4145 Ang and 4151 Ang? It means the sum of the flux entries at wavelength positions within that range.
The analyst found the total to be 26.1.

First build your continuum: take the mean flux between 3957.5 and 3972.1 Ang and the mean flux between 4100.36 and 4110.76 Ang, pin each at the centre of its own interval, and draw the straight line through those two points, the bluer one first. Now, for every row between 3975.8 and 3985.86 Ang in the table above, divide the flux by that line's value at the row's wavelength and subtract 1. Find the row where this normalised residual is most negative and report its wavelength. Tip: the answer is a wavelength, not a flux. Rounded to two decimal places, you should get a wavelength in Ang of 3985.41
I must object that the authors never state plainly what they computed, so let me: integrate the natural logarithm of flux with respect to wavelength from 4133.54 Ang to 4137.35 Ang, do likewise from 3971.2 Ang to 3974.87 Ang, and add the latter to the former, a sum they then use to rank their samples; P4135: 11.2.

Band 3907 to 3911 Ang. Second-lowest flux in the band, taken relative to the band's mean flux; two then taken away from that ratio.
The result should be -1.002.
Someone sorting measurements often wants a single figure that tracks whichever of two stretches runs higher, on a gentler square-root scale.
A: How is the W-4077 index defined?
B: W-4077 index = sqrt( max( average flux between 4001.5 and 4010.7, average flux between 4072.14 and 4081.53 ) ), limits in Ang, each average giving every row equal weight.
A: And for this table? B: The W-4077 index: 2.13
